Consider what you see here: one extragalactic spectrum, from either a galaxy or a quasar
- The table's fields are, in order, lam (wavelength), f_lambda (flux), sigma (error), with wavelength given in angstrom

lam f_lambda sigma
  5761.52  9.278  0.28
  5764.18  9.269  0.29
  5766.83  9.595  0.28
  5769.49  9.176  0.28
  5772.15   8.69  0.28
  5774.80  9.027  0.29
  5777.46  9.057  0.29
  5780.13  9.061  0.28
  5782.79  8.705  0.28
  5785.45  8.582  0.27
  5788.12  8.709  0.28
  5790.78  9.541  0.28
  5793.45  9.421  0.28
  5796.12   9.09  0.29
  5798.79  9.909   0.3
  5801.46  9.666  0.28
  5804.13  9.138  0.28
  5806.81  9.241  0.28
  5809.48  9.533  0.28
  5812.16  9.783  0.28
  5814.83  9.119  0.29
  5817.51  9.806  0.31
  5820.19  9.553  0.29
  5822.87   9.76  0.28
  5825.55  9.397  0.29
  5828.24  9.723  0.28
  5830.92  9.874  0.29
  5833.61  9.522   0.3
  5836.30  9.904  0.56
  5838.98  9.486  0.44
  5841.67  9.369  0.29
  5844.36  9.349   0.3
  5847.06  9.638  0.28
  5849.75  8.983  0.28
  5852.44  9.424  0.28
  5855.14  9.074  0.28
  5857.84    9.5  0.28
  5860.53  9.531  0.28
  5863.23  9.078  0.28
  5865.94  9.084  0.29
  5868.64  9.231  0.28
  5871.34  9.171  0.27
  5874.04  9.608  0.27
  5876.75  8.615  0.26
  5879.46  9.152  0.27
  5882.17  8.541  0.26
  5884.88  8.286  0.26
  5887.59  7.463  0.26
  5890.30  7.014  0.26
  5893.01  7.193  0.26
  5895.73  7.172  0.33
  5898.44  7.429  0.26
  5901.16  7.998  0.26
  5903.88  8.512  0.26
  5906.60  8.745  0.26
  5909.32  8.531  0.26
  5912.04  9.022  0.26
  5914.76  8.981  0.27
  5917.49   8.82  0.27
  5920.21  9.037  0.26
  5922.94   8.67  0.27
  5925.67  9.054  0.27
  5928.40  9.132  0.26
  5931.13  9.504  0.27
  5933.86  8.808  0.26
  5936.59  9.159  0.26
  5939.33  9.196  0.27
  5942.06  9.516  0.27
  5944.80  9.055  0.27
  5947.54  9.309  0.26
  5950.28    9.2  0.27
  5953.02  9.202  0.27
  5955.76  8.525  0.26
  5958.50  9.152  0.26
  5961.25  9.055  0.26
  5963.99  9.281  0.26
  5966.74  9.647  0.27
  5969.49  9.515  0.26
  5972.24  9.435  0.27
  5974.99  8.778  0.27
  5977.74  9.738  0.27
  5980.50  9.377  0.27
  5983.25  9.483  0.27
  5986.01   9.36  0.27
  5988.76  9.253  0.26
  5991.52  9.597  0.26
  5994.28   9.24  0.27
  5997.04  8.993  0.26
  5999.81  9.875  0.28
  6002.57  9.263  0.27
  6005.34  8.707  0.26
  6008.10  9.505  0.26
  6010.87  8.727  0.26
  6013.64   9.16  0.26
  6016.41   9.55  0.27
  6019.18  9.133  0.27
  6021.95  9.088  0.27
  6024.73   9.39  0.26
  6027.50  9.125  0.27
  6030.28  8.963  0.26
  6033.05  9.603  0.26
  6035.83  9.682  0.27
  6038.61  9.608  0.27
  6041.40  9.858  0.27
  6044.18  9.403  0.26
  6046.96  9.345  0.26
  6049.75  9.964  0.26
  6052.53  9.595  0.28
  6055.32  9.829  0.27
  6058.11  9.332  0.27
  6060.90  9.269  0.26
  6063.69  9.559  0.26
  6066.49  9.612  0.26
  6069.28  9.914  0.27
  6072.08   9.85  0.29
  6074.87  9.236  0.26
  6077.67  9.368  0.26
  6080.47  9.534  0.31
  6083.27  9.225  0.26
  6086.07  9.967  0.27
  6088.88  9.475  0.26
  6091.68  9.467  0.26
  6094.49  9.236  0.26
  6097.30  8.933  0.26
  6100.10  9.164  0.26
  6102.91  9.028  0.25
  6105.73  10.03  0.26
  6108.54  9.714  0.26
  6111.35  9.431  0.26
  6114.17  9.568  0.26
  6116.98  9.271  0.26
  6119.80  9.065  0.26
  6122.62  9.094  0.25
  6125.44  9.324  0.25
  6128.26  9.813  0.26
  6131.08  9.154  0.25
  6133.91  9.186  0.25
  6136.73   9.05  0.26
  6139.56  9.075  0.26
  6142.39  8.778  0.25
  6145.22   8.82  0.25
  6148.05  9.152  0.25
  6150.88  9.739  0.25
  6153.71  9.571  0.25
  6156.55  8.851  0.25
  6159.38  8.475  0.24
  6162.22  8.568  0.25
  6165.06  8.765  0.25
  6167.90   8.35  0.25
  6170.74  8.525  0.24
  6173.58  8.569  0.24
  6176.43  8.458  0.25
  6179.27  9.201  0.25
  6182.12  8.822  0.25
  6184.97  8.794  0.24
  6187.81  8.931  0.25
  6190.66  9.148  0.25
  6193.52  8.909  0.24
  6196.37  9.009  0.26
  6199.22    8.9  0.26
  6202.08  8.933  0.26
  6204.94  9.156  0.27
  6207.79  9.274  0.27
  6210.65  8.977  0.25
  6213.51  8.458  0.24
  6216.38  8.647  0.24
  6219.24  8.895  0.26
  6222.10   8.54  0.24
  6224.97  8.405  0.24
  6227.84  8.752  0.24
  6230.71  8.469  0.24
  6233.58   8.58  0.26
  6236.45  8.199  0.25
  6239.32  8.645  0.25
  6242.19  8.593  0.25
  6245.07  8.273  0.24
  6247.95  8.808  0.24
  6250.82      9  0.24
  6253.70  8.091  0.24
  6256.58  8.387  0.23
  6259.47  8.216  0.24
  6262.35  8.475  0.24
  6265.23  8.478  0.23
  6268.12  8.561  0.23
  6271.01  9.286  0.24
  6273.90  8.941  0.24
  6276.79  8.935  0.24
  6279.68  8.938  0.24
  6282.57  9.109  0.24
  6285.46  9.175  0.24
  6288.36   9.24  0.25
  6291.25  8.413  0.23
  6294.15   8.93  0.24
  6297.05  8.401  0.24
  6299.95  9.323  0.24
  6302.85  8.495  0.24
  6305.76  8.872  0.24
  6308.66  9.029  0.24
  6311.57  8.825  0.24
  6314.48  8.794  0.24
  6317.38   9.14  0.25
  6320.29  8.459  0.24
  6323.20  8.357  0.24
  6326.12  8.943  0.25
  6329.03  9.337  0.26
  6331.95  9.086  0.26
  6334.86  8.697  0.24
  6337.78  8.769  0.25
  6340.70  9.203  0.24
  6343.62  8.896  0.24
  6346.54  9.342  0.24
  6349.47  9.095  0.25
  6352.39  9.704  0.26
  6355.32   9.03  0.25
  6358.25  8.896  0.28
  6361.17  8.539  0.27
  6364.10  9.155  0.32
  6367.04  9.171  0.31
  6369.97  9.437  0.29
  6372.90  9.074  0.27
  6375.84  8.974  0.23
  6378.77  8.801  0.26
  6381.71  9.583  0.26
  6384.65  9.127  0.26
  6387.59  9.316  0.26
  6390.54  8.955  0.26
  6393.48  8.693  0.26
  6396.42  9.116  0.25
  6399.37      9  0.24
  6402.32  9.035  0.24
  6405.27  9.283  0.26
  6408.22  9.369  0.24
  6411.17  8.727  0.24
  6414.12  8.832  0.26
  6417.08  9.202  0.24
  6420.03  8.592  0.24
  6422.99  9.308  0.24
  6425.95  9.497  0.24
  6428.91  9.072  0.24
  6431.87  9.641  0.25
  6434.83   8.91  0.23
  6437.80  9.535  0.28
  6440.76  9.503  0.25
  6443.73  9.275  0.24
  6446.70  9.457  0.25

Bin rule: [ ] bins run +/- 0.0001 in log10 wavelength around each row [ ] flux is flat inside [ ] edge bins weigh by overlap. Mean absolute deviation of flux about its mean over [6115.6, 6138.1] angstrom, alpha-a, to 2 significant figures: 0.17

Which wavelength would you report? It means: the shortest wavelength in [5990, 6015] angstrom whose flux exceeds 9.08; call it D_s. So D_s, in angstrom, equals 5991.52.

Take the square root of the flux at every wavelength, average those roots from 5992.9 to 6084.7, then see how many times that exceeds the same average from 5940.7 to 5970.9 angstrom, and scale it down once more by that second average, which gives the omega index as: 0.333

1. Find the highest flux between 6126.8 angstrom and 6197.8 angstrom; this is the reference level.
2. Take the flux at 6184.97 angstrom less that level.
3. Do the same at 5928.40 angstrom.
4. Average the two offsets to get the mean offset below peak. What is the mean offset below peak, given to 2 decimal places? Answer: -0.85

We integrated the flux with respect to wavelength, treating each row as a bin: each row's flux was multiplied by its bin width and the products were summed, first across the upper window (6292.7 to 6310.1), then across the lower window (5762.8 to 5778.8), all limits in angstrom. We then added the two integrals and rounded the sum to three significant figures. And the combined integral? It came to 300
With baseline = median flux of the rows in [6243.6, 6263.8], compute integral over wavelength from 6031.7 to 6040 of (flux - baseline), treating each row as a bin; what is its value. 10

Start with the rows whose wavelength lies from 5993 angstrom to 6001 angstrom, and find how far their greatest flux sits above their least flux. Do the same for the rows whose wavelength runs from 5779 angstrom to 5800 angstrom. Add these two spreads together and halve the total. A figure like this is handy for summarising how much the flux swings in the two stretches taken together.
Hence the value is 1.1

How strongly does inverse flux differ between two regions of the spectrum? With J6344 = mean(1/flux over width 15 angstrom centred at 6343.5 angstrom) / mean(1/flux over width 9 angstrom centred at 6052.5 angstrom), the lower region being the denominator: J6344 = 1.08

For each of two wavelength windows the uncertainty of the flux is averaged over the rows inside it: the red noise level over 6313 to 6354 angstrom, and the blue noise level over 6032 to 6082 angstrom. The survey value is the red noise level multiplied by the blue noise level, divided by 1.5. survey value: 0.0443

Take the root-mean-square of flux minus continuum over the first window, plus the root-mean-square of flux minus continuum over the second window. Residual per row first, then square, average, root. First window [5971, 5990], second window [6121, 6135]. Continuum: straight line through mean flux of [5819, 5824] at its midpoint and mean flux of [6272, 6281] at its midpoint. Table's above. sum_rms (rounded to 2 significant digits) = 0.57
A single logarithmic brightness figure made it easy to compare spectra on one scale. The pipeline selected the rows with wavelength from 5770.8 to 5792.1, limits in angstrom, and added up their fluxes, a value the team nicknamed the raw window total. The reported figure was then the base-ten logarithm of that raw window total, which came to 1.85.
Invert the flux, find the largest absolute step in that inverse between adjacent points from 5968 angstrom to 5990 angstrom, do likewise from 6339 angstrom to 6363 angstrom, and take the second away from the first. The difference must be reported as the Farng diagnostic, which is 0.0035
